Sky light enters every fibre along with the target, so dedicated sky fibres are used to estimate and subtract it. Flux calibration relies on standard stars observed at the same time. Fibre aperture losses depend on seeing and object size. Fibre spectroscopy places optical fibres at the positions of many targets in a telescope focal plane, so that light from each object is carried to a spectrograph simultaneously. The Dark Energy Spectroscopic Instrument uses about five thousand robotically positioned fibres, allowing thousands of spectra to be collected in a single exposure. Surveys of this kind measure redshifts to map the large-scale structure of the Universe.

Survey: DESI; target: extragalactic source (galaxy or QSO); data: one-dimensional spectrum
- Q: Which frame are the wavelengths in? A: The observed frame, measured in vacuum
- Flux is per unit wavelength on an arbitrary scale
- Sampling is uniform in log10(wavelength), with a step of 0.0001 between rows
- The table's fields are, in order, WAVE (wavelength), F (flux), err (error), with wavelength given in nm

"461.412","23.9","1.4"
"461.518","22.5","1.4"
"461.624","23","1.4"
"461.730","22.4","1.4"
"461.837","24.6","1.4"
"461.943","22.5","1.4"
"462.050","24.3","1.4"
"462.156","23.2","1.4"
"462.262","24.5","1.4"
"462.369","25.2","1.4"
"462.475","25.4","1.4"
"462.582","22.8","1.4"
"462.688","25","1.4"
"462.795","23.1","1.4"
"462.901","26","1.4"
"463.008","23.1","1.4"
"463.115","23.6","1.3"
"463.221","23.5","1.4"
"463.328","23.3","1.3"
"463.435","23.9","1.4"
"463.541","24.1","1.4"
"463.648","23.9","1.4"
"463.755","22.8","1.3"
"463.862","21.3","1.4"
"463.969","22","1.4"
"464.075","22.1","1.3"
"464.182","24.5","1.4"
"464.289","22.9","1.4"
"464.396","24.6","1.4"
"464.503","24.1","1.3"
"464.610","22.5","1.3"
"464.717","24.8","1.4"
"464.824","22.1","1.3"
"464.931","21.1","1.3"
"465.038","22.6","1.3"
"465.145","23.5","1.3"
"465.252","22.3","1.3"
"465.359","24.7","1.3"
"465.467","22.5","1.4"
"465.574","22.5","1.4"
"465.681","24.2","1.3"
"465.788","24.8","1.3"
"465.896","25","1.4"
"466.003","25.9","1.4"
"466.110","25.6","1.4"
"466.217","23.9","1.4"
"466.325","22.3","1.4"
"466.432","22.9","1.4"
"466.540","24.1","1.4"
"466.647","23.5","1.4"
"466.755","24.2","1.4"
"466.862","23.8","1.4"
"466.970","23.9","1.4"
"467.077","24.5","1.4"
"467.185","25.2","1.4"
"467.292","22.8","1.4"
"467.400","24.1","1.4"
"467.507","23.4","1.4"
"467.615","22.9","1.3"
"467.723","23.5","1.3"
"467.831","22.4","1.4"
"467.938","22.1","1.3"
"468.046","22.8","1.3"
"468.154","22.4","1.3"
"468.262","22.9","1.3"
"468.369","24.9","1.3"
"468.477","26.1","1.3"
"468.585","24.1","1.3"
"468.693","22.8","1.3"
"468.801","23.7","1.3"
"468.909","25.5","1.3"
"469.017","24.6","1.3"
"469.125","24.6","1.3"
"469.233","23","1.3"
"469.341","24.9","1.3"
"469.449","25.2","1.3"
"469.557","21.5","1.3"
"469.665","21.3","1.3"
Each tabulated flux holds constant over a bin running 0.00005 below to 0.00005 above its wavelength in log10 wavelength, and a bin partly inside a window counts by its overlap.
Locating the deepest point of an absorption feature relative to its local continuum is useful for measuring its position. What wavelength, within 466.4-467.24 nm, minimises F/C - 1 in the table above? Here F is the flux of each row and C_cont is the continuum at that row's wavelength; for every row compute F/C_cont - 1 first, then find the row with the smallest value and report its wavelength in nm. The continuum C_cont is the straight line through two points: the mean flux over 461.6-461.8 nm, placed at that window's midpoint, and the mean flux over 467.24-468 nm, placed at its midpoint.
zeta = 466.432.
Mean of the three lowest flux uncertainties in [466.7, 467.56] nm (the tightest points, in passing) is 1.40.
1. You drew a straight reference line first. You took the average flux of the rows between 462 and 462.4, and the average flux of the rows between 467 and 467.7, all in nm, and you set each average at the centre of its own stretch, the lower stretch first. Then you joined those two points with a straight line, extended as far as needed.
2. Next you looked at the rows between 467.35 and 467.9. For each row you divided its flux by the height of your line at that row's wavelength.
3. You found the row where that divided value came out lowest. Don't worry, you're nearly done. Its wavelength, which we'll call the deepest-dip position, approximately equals 467.831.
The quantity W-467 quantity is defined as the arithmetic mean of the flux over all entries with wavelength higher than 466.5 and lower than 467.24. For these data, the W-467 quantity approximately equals 24.2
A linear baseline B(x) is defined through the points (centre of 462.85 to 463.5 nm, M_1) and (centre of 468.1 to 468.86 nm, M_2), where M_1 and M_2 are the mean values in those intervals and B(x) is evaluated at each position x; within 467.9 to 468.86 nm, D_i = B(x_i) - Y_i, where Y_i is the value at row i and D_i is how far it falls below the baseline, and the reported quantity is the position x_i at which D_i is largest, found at 467.938 nm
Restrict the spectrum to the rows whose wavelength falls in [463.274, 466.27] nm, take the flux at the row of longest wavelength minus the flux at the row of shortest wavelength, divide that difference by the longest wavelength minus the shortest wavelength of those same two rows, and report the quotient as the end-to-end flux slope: 0.2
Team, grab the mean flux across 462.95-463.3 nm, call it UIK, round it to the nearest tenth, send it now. 23.4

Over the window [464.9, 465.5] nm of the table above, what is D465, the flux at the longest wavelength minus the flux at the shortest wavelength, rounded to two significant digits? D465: 1.4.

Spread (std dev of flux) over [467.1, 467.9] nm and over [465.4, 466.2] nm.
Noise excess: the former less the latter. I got -0.4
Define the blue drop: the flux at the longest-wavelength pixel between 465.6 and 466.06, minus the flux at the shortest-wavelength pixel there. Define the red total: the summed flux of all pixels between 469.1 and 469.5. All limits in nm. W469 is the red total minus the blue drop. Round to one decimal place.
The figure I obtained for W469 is 96.0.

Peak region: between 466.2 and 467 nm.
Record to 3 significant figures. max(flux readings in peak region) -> 24.2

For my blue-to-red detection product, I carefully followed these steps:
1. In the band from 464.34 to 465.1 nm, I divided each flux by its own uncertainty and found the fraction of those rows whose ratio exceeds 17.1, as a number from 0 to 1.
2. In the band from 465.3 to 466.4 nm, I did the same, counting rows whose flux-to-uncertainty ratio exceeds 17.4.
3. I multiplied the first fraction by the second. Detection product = 0.43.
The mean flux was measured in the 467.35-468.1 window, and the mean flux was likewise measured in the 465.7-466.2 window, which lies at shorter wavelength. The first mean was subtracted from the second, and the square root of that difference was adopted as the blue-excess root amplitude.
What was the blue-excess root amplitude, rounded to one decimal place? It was 1.5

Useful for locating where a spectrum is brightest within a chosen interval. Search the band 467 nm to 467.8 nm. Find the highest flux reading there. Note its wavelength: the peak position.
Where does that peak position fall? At 467.185 nm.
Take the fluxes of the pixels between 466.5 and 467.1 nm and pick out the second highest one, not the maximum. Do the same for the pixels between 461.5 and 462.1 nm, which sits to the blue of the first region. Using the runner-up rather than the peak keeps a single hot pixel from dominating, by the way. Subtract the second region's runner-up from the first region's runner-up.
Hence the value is -0.10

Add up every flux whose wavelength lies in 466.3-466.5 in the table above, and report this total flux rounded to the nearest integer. 45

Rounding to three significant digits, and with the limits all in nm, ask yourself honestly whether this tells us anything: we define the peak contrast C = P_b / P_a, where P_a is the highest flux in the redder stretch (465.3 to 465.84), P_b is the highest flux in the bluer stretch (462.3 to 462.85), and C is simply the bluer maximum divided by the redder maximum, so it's 1.02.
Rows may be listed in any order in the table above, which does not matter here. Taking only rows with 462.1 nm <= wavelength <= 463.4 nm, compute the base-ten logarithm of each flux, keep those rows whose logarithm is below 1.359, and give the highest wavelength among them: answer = 462.582 nm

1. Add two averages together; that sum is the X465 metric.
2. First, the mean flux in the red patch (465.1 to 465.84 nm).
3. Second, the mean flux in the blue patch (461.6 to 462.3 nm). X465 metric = 47.0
